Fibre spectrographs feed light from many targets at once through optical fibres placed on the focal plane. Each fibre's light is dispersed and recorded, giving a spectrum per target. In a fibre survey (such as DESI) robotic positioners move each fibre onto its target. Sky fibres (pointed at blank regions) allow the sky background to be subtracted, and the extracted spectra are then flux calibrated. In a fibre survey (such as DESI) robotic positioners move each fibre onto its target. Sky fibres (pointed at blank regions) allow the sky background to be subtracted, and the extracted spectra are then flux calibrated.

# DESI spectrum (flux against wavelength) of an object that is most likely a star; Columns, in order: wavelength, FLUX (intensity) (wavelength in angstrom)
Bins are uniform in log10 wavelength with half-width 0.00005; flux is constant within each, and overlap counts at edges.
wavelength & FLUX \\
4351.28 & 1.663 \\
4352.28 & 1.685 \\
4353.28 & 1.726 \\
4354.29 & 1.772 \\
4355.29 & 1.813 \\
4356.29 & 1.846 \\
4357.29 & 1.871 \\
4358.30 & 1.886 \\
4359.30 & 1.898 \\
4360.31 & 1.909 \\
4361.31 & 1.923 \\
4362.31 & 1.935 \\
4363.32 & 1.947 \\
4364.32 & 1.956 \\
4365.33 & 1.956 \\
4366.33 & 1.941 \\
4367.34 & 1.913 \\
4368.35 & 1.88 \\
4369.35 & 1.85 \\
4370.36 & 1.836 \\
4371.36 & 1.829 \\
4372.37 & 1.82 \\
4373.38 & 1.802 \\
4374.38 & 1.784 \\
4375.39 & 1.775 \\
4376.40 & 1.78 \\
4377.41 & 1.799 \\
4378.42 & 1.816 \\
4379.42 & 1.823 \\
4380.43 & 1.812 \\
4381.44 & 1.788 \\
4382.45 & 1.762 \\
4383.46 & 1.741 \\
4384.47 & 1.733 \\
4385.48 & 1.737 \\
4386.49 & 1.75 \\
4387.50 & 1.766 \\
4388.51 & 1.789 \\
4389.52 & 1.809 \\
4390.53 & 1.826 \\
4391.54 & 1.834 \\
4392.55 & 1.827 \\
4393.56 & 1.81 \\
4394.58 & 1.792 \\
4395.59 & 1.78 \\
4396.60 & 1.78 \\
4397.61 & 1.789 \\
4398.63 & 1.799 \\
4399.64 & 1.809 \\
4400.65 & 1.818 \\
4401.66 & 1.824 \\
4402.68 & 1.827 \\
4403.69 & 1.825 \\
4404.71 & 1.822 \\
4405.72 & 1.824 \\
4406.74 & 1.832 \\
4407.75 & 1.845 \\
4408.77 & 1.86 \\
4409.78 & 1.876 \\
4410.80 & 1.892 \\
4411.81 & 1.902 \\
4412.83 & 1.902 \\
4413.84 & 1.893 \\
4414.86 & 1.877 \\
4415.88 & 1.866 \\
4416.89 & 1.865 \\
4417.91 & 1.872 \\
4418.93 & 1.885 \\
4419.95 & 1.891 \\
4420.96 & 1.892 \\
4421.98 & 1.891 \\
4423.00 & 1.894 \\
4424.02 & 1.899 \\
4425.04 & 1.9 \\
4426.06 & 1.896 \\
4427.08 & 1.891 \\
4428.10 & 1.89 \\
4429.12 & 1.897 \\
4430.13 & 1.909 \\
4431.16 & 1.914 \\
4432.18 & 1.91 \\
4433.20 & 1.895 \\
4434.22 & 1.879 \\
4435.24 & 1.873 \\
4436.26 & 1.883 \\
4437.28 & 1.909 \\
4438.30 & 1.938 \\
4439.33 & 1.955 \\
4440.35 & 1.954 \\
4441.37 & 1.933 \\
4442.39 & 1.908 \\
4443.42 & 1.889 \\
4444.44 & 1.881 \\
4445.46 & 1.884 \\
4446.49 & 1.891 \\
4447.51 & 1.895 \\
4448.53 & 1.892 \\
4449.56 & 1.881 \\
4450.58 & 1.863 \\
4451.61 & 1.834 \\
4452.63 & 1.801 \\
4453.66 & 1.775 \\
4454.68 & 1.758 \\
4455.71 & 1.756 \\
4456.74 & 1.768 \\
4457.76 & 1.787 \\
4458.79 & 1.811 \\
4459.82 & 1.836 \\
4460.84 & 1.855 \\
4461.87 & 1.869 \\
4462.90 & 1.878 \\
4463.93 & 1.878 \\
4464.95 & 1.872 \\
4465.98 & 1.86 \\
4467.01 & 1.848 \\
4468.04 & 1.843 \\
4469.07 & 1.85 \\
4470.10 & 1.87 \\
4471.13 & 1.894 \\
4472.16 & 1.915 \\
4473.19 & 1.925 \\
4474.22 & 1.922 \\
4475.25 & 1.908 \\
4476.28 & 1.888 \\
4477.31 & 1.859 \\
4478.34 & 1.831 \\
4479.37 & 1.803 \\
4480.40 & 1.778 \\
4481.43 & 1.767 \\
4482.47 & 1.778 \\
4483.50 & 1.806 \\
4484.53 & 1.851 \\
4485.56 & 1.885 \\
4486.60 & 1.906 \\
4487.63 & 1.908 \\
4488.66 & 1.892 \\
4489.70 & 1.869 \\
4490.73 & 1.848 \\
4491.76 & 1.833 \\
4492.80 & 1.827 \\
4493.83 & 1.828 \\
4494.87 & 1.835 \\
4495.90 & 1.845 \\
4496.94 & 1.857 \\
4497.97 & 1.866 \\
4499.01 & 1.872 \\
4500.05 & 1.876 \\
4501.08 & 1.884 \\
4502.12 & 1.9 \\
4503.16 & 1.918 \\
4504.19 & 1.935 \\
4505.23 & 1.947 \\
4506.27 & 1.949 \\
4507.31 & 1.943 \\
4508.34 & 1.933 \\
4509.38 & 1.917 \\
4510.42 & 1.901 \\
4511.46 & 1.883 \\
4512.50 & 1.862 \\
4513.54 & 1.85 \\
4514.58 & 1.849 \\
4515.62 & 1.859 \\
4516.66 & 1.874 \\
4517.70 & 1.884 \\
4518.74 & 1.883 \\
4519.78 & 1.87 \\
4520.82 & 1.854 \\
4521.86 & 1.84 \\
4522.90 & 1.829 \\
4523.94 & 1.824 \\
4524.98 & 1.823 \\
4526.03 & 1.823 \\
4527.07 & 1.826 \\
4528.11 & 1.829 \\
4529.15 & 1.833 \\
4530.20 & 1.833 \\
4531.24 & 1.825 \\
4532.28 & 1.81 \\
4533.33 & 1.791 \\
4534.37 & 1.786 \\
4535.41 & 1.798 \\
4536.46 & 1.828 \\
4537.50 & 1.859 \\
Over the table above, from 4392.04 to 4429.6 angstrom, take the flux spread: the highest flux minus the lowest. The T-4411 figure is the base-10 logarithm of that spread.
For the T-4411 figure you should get -0.91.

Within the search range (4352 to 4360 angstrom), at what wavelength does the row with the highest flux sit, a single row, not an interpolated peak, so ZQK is 4359.30 angstrom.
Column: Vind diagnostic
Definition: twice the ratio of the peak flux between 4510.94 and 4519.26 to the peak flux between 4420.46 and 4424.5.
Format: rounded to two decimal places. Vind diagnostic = 1.98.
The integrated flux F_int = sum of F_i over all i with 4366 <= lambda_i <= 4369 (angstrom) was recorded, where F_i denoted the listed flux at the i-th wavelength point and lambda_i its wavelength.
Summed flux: 5.73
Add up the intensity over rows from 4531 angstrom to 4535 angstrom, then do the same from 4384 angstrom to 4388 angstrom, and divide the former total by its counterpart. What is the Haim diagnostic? 1.03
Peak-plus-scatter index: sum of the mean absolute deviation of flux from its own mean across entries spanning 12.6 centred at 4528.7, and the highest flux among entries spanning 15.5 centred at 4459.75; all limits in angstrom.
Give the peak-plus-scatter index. 1.89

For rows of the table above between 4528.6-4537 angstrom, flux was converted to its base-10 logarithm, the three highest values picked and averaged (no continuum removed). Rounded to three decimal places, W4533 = 0.263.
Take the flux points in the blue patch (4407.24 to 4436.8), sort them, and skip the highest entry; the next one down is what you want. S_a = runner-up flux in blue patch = 1.91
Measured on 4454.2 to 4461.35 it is 1.836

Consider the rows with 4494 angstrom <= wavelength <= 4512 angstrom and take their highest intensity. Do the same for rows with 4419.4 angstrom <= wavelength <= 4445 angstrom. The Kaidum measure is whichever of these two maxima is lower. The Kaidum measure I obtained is 1.95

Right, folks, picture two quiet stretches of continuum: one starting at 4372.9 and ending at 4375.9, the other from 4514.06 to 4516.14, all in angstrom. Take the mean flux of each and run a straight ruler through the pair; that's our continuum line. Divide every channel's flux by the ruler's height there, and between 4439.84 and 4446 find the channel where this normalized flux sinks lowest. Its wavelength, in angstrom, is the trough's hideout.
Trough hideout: 4444.44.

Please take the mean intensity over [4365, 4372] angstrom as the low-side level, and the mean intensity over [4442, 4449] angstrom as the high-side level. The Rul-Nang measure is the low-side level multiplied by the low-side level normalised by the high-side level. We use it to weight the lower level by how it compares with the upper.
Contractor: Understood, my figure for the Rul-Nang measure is 1.88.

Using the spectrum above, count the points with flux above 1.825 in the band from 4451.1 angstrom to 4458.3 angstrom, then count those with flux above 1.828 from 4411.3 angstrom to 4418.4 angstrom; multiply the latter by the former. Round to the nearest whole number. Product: 7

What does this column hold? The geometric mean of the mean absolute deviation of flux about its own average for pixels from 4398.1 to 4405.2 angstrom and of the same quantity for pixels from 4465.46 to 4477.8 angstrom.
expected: 0.015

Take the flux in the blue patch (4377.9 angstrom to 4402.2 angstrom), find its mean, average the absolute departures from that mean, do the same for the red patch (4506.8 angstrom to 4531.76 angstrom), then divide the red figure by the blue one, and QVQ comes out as 1.16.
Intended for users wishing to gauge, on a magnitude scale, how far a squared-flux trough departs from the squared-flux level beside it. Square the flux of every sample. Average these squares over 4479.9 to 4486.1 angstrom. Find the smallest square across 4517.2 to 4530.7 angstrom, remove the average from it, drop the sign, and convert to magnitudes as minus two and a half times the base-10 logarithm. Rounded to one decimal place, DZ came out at 3.4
